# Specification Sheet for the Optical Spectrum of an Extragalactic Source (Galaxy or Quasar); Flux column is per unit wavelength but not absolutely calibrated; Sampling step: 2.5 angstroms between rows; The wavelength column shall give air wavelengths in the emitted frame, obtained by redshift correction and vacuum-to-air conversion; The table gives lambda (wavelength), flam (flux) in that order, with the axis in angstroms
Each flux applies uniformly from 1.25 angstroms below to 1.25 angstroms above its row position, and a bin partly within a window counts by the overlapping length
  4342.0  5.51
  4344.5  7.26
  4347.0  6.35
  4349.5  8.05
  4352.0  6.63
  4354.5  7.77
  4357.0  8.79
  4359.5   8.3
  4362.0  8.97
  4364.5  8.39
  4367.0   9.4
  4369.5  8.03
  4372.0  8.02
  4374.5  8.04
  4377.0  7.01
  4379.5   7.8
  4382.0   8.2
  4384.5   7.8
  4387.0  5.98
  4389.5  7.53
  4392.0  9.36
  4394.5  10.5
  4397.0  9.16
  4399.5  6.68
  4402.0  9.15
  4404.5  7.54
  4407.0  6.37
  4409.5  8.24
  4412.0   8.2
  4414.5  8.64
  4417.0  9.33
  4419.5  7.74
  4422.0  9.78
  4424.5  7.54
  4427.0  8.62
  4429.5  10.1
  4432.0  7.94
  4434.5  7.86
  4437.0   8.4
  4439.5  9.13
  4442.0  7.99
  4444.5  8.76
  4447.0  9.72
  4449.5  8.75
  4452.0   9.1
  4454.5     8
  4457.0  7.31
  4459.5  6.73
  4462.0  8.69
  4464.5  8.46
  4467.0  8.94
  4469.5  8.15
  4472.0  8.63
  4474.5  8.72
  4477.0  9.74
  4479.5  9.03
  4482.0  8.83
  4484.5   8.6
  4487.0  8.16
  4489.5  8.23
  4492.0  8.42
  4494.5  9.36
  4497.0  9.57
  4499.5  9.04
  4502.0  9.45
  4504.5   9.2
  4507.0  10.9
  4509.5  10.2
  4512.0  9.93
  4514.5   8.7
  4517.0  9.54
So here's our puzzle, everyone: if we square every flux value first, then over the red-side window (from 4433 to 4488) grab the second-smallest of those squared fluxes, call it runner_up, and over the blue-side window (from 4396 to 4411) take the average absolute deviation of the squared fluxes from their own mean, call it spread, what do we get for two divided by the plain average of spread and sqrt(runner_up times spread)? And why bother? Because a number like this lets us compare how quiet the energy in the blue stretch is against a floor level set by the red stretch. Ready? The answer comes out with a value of 0.090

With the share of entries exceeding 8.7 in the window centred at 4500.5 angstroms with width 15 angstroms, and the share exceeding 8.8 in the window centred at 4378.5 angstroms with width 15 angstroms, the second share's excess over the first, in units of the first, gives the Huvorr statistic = -1.0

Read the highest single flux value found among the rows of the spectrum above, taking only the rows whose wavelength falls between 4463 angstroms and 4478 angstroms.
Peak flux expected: 9.74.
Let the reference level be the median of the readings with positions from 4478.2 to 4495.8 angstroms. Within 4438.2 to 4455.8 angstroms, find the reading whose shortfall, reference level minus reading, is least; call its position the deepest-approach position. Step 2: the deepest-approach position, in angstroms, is 4447.0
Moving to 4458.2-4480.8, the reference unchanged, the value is 4477.0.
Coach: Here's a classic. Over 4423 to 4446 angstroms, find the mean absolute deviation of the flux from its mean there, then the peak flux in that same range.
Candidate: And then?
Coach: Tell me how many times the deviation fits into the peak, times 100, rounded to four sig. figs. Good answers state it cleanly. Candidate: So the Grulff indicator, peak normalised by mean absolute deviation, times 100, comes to 1695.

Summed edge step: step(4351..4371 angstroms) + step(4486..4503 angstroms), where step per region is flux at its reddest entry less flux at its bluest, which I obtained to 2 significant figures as 2.7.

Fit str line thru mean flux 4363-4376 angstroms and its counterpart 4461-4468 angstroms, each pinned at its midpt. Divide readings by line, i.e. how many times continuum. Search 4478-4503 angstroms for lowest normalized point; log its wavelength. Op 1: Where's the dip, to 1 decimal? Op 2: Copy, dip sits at 4487.0 angstroms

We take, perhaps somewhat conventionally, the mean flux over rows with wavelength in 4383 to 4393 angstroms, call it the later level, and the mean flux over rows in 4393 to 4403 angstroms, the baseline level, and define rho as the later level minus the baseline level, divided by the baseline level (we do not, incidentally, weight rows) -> -0.14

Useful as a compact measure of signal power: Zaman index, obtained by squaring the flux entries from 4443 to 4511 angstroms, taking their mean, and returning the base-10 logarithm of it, 1.90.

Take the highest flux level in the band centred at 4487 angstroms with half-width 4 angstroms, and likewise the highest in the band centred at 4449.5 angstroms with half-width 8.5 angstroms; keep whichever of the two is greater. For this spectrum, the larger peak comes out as 9.7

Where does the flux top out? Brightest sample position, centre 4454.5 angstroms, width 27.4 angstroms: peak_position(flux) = 4447.0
